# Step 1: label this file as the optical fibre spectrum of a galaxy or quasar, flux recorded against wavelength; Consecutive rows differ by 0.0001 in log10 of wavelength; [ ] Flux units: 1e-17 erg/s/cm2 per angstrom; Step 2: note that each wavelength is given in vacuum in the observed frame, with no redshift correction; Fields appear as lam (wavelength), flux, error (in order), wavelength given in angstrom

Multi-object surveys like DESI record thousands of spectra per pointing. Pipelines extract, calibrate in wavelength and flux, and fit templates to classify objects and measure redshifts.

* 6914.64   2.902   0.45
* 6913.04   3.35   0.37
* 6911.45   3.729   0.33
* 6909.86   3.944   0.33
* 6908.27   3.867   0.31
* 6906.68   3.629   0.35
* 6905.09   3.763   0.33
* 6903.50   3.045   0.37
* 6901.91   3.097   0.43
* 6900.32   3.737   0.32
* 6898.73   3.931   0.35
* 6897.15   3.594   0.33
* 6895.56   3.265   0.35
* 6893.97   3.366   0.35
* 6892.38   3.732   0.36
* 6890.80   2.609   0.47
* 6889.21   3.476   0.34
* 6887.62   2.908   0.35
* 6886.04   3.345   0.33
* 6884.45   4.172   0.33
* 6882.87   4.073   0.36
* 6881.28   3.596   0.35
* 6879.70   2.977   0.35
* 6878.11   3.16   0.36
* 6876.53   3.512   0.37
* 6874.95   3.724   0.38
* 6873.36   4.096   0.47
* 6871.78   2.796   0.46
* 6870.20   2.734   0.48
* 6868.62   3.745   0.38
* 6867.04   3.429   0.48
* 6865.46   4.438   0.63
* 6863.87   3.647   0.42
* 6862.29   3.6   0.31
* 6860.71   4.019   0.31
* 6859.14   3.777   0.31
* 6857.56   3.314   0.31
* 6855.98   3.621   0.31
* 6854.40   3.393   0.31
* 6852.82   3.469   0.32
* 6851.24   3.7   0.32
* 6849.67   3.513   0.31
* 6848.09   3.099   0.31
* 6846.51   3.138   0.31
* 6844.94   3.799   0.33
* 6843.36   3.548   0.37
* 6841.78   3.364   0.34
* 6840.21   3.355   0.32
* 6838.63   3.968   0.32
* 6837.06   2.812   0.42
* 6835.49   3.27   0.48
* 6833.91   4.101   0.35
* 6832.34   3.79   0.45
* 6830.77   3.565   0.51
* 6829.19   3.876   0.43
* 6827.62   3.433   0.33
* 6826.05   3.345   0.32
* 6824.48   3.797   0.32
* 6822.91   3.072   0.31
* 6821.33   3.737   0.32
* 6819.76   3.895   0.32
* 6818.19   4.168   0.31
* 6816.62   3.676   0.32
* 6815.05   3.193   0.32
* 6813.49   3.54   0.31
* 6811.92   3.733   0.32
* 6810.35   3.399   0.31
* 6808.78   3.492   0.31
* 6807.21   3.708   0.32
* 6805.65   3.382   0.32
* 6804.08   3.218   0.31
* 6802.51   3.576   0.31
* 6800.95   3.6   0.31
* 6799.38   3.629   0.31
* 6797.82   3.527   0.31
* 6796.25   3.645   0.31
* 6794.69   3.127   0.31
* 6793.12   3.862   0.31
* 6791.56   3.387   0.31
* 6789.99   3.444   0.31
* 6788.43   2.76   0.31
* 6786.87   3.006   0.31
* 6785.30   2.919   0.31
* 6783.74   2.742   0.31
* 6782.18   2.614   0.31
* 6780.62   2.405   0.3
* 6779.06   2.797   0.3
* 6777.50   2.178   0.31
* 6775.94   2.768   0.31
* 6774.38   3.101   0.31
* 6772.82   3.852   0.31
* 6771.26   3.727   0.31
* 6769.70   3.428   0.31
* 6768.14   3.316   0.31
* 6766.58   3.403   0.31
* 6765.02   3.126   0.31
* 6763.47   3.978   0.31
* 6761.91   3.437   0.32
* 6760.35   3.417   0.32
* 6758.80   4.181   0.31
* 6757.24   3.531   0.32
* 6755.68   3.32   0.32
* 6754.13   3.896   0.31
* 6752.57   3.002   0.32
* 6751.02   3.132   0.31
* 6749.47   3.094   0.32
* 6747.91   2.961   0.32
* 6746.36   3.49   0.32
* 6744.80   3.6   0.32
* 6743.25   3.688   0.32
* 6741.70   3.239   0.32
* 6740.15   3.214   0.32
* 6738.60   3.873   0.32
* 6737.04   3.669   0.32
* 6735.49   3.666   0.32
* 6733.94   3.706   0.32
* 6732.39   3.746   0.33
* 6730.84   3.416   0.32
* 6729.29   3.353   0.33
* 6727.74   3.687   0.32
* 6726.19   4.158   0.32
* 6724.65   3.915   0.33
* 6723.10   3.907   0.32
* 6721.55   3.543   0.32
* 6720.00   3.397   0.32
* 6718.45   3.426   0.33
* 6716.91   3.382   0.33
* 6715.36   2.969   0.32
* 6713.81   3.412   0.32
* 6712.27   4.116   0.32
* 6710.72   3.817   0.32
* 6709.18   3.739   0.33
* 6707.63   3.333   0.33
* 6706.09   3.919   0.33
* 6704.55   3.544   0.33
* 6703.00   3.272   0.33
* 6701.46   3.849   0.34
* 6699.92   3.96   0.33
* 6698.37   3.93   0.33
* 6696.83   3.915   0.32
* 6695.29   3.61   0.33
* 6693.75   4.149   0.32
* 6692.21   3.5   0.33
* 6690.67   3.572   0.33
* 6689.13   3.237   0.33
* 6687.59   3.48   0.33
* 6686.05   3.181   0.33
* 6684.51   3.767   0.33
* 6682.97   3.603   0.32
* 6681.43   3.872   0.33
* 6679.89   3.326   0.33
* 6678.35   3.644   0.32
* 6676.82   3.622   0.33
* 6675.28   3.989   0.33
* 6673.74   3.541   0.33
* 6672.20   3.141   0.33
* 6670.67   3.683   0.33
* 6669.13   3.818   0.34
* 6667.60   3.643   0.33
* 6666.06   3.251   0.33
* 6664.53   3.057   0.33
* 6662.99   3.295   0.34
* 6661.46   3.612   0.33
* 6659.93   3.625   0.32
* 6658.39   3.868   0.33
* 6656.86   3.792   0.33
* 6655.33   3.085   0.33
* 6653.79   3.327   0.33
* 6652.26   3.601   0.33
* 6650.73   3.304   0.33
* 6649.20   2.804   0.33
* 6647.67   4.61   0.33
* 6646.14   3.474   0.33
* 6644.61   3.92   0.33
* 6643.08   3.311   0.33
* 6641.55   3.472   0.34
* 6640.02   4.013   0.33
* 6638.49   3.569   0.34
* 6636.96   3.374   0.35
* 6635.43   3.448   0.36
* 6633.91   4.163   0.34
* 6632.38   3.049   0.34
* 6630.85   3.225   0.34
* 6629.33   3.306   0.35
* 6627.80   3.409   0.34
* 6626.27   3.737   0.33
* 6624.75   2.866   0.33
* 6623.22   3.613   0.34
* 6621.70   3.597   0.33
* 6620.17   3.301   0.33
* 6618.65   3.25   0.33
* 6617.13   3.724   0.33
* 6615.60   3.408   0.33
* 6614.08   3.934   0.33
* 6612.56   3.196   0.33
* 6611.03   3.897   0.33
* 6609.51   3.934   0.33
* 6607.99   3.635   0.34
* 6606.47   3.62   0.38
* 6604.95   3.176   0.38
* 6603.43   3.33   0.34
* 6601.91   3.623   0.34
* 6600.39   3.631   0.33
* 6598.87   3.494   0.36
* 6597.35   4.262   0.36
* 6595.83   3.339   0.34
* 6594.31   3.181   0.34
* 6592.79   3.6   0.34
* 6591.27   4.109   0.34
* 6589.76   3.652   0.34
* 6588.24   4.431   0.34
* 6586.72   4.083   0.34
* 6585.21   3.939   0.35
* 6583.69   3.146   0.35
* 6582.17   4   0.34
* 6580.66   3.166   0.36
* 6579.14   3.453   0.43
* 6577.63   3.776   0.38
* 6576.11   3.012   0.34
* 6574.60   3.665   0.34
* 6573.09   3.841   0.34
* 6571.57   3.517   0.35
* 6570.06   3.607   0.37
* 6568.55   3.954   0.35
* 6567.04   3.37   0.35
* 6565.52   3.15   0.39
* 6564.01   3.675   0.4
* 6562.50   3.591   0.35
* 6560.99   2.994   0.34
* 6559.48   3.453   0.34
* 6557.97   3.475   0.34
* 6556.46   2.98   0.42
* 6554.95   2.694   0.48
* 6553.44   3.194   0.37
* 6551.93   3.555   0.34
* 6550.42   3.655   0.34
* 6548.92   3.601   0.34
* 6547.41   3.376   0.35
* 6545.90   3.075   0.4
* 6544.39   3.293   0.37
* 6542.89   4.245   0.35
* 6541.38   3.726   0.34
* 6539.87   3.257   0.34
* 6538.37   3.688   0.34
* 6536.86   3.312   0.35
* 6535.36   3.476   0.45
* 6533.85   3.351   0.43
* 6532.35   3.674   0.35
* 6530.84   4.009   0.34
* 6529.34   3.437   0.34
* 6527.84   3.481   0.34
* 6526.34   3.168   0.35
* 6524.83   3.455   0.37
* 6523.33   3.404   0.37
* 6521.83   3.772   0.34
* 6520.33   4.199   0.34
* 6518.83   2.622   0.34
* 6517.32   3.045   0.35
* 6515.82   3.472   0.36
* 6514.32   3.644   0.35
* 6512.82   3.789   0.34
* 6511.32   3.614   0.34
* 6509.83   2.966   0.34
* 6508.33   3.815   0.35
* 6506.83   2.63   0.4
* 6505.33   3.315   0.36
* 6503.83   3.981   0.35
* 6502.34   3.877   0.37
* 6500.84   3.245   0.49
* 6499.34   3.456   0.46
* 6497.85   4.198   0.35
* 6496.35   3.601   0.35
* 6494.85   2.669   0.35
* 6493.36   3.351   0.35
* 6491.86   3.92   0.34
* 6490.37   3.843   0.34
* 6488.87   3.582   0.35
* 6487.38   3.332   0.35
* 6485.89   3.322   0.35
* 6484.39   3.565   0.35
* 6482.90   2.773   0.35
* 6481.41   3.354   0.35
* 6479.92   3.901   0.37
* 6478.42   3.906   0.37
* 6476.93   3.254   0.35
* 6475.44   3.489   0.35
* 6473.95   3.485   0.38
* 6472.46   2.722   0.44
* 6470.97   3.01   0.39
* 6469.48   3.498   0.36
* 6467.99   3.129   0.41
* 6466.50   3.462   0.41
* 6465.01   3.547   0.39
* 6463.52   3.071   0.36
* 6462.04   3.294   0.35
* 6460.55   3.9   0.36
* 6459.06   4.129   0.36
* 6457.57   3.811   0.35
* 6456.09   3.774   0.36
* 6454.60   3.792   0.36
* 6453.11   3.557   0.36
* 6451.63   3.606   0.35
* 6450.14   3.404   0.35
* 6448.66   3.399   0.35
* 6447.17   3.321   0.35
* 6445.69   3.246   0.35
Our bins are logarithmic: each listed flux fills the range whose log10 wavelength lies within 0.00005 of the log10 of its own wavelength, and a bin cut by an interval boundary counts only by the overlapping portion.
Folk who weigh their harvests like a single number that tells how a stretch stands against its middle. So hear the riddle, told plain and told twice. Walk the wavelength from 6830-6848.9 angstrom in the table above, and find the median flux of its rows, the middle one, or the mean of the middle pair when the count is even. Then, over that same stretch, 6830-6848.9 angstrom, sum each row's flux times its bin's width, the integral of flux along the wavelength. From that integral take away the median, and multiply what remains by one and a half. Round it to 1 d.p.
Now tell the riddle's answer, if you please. 93.6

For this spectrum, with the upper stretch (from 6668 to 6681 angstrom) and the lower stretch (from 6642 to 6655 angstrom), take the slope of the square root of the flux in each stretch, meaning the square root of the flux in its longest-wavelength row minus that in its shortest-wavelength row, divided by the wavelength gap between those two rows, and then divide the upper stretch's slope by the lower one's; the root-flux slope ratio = -30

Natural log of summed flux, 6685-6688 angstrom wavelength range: 1.9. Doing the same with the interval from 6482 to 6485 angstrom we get 1.8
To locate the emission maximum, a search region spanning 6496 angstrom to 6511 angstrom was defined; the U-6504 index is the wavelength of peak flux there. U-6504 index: 6497.85 angstrom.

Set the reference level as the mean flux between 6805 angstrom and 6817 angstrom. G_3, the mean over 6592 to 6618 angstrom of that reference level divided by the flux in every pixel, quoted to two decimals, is 0.99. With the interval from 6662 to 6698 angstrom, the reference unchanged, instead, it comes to 0.99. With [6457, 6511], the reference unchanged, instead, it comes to 1.03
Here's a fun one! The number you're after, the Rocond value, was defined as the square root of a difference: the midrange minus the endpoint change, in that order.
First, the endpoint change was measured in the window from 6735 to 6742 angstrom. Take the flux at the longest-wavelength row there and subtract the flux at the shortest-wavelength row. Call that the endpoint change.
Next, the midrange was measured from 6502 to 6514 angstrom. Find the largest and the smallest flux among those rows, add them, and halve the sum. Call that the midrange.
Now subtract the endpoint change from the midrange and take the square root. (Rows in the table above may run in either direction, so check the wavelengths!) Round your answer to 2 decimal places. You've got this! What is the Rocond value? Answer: 1.93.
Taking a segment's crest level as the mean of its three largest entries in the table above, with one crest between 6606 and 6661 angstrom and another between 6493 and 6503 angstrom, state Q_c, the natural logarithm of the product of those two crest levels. 2.809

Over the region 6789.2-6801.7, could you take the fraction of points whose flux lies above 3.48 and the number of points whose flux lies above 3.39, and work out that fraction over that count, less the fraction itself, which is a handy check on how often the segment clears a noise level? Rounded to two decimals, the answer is -0.52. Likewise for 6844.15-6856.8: -0.42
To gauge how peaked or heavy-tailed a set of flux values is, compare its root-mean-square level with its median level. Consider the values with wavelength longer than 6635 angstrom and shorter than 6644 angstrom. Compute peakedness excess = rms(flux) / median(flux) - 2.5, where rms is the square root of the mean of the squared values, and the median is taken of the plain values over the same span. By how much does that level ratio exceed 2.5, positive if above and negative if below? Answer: -1.48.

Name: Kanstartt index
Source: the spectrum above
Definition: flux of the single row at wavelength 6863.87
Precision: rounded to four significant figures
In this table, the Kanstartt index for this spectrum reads 3.647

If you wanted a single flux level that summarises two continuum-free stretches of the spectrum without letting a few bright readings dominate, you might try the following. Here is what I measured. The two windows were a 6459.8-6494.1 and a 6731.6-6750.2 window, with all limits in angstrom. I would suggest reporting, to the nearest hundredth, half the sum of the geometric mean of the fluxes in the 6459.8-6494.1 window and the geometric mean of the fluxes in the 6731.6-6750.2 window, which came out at 3.44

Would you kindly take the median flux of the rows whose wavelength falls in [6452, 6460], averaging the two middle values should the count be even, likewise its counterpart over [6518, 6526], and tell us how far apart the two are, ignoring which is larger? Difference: 0.34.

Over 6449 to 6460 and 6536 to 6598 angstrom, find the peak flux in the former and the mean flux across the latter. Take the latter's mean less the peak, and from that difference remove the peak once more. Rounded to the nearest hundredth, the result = -4.72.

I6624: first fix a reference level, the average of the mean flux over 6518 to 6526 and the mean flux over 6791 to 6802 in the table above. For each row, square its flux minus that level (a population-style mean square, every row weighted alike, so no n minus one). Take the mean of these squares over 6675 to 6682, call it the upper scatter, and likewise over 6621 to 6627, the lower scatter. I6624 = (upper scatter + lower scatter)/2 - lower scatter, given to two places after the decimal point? -0.02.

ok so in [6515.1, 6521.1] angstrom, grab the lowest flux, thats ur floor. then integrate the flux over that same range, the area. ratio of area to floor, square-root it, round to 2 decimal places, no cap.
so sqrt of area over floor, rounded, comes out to 2.76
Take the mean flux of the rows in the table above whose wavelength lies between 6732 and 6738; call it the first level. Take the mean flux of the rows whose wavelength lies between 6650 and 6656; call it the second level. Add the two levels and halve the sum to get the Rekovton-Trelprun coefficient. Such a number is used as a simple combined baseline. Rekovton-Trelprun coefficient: 3.51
